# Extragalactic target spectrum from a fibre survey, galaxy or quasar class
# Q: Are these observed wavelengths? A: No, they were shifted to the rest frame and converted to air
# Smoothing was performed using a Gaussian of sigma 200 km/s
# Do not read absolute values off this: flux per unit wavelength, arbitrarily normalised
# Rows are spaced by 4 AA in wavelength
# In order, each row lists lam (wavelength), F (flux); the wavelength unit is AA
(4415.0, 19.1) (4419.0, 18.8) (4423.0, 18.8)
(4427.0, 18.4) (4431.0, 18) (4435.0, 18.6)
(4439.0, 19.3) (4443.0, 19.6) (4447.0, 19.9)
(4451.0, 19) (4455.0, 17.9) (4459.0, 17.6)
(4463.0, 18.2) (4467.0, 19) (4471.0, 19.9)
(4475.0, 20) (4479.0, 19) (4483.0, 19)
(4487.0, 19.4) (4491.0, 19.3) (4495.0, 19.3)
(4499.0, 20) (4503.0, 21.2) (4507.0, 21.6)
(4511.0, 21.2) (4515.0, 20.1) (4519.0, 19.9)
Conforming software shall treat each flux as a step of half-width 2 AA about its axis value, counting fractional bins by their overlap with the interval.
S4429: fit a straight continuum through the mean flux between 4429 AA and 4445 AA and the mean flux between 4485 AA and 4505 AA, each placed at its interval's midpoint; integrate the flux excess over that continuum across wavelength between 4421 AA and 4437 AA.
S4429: -4.7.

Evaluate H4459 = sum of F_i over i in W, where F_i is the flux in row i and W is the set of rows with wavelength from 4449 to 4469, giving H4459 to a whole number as 92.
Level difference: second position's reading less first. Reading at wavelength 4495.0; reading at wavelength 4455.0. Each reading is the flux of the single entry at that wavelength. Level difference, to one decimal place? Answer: -1.4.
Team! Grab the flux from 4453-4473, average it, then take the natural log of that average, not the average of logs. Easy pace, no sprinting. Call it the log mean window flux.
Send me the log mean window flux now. 2.92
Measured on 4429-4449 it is 2.95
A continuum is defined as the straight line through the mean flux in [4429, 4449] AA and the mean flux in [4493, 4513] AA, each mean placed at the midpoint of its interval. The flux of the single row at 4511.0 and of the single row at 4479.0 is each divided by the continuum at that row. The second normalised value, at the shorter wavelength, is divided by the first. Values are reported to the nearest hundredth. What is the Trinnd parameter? 0.93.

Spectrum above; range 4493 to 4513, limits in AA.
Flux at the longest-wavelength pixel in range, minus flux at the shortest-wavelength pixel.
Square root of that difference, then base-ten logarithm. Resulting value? 0.14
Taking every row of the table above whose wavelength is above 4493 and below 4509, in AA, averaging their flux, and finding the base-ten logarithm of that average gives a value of 1.31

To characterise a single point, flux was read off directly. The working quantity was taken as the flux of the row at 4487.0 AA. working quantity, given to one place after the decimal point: 19.4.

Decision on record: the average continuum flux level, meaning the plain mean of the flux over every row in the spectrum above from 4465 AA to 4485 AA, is 19.4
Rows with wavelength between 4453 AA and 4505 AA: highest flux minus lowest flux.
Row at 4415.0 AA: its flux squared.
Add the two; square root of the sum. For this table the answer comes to 19.2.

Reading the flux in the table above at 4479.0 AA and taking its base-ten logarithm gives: 1.28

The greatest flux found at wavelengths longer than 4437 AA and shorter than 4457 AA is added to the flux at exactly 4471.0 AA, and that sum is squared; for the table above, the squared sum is 1584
